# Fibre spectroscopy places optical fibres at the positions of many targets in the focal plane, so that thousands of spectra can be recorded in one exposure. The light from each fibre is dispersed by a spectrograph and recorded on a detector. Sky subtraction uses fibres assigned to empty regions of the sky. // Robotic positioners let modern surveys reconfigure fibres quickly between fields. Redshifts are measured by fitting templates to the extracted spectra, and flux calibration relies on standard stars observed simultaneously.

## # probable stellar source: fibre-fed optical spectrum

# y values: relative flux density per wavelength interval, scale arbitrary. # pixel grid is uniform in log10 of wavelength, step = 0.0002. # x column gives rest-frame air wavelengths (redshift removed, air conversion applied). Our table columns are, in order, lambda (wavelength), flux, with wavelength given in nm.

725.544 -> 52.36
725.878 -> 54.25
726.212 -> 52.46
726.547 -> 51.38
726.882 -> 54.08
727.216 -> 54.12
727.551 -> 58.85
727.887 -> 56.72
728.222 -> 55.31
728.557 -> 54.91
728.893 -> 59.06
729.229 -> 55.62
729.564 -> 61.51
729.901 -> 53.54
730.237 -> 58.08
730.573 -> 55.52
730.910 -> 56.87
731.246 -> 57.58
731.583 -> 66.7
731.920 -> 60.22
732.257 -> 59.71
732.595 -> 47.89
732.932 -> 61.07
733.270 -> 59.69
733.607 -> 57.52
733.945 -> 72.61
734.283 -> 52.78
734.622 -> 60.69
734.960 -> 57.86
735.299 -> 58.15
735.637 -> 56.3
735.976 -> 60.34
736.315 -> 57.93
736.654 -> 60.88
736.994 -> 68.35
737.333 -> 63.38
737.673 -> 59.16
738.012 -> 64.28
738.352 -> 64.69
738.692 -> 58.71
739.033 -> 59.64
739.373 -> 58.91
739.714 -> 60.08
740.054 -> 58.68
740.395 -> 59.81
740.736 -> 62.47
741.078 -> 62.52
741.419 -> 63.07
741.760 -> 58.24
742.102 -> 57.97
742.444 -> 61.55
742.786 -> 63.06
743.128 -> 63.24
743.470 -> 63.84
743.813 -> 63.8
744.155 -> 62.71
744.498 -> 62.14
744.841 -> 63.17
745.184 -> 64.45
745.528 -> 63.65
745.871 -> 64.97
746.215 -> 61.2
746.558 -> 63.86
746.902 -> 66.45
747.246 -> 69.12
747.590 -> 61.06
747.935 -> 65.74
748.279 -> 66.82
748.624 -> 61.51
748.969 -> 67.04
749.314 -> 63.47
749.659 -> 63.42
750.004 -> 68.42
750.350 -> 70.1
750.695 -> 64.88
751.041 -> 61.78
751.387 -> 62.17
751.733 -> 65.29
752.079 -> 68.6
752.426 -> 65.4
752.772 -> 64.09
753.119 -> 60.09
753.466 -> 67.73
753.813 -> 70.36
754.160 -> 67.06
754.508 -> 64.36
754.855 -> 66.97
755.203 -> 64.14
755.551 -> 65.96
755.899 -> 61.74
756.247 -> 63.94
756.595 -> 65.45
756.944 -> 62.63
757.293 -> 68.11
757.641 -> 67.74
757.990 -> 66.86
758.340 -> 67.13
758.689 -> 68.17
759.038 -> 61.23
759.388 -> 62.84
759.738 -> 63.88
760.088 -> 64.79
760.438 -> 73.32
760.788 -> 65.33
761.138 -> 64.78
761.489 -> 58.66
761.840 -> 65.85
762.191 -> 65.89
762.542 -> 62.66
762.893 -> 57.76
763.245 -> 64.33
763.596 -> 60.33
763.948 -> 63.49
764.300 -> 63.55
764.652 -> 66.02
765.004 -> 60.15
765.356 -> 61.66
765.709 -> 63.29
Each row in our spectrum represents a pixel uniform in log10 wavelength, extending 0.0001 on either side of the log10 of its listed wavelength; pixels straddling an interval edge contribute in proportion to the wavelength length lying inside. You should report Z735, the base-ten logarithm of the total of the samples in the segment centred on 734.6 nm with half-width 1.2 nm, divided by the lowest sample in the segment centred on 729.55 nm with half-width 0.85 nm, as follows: 0.89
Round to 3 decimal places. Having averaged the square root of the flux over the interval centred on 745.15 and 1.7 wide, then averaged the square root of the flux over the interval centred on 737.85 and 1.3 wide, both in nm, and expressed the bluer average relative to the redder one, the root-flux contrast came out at 0.994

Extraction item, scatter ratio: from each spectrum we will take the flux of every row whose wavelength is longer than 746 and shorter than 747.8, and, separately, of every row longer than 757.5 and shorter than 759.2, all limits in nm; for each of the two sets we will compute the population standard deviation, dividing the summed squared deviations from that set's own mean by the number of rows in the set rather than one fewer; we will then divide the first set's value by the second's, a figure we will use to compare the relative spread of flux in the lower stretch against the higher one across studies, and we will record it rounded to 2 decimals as 1.22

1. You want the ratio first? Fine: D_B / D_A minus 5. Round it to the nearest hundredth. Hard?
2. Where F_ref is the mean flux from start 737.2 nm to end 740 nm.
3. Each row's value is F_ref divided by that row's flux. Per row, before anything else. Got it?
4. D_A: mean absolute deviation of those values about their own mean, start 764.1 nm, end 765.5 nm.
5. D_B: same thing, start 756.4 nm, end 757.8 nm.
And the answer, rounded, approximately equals -4.08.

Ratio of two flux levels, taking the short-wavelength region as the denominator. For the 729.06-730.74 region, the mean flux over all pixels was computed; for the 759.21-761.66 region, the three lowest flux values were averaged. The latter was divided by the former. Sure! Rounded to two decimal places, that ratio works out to 1.09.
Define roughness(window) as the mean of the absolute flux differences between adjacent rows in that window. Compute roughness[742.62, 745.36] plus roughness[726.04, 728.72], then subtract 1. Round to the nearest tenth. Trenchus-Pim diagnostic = 1.5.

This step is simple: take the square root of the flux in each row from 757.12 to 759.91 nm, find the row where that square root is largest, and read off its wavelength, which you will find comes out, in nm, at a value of 758.689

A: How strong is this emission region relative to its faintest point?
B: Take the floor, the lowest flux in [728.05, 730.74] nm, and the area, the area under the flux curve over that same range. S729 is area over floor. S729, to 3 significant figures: 2.85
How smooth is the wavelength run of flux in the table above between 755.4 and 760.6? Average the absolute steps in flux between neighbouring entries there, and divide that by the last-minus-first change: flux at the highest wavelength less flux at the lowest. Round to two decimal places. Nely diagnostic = 0.37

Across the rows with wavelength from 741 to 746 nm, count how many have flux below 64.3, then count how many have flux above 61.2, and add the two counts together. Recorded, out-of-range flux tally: 26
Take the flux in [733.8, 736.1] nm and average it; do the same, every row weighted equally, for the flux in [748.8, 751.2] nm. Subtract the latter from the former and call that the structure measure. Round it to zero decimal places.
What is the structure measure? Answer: -6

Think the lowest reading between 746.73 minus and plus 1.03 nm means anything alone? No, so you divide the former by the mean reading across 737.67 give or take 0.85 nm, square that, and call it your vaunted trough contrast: 0.91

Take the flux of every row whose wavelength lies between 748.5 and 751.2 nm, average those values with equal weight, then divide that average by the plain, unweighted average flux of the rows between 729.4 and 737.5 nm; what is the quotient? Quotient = 1.10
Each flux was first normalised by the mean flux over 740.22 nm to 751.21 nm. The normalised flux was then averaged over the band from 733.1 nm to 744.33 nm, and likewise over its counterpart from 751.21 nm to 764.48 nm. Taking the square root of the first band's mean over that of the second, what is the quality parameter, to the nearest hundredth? 0.97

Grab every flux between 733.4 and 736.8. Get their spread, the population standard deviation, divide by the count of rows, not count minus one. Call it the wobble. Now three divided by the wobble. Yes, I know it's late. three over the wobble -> 0.61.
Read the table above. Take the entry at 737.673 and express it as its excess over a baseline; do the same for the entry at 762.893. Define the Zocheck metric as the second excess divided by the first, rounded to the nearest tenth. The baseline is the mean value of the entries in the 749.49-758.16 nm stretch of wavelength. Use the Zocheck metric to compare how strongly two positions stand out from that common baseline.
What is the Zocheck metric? 1.2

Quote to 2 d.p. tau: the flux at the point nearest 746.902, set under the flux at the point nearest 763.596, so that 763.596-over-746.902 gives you 0.91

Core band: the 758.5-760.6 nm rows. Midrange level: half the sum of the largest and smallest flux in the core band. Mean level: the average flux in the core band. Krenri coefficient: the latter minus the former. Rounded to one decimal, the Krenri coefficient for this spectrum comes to -1.6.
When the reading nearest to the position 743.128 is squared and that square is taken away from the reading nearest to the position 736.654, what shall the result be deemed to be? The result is -3938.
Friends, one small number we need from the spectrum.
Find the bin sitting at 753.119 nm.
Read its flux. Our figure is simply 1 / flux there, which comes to 0.0166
